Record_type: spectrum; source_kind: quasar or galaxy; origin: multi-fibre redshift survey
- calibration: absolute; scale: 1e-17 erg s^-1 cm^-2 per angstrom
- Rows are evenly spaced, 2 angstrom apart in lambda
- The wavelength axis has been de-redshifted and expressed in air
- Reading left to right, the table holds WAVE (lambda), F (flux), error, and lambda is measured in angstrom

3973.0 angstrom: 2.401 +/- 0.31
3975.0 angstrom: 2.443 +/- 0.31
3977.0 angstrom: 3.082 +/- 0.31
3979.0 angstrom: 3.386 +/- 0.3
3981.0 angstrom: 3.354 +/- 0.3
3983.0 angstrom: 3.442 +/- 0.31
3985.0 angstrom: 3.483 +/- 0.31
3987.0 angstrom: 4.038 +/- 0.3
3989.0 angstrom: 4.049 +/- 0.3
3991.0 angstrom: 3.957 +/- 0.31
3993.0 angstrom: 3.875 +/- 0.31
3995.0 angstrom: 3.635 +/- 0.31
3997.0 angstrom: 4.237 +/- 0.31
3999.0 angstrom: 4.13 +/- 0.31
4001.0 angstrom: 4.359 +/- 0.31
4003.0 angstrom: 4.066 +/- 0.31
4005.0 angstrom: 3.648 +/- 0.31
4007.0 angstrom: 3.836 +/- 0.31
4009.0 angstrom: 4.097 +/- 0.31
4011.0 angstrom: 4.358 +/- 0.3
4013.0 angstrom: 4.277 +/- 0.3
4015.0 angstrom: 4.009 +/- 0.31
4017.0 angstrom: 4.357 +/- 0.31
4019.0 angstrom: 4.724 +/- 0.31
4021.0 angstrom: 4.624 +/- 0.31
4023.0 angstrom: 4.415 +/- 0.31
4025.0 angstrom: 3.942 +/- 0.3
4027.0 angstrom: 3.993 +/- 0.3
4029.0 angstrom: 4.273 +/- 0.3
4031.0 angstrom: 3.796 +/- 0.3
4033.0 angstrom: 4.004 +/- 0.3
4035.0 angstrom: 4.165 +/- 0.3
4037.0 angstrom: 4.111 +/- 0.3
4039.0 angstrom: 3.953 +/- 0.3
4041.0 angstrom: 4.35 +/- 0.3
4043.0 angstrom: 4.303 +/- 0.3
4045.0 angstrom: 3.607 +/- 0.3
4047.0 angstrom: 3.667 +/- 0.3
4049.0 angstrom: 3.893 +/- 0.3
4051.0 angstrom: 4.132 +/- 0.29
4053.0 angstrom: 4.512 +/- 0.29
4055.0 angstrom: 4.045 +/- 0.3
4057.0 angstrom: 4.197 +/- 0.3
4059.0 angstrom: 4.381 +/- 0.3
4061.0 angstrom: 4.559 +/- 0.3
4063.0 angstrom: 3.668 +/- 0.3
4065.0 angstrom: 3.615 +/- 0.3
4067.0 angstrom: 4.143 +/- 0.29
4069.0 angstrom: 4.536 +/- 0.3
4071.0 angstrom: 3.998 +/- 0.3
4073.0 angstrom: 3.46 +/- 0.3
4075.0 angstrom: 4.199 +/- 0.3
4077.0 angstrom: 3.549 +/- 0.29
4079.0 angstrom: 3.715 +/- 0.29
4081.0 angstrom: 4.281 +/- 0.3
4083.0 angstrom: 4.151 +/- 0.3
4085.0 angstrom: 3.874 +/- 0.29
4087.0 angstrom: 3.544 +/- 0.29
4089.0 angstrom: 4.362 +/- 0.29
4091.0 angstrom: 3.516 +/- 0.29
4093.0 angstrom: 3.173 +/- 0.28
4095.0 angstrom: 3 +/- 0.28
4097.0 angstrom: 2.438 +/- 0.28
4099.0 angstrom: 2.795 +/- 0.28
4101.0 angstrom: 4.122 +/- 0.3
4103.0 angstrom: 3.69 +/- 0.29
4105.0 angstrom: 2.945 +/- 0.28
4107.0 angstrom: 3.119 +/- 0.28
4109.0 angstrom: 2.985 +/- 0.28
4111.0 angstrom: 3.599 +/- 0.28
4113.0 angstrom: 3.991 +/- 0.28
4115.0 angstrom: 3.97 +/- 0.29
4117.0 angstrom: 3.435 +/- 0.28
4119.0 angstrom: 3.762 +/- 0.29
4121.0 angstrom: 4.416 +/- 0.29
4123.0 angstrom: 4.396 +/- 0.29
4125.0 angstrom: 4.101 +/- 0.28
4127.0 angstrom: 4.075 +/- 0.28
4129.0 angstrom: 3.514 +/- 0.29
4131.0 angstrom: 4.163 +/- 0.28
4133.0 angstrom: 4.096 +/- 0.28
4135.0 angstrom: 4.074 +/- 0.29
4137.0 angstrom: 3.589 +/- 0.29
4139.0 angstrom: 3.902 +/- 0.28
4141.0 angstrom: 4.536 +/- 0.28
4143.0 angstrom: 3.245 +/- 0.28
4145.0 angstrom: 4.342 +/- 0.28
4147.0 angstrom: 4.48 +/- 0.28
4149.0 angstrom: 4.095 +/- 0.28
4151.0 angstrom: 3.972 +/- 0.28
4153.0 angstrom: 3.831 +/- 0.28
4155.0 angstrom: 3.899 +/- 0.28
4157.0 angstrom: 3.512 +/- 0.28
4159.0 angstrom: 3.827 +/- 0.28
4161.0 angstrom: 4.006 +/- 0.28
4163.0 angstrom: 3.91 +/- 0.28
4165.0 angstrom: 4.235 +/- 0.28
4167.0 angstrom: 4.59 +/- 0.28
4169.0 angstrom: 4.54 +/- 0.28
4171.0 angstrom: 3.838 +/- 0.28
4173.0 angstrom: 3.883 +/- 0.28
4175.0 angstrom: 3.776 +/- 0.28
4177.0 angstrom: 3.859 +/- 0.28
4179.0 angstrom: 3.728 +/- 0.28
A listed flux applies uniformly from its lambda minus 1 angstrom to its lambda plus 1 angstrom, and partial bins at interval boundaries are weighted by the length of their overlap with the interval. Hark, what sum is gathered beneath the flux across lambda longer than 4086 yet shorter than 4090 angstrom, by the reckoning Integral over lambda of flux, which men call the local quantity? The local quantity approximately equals 16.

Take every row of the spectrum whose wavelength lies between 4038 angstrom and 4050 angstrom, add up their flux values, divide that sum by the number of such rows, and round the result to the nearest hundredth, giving 3.96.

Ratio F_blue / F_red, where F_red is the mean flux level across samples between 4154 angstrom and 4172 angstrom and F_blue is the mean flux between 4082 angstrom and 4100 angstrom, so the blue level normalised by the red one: 0.85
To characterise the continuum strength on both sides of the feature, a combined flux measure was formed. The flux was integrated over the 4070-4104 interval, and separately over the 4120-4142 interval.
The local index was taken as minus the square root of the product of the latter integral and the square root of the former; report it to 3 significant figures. -31.6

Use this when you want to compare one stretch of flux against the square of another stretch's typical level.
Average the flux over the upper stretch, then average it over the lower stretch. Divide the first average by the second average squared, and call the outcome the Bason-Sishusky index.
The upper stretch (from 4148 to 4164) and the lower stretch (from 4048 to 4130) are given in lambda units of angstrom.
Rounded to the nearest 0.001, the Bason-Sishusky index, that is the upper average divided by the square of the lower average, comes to 0.269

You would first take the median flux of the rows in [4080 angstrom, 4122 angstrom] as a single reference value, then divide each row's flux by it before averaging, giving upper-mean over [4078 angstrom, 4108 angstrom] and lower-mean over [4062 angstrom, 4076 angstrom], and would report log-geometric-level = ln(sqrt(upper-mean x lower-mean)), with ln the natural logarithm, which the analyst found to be 0.034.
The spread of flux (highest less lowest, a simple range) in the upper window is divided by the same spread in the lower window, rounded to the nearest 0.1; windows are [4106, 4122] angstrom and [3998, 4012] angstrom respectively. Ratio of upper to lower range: 2.0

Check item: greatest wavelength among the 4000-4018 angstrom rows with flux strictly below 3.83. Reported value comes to 4005.0 angstrom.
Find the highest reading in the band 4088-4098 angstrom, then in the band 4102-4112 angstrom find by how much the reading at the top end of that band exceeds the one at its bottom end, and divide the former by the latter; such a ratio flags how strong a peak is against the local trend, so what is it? -48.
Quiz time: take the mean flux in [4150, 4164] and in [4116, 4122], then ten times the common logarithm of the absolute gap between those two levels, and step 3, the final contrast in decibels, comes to -17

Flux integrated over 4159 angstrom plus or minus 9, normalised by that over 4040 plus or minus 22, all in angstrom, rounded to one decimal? 0.4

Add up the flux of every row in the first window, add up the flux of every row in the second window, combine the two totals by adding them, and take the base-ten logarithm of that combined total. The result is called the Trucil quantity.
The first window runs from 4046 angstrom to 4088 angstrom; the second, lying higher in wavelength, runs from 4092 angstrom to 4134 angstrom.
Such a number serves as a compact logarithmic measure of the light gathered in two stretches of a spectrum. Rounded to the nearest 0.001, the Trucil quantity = 2.204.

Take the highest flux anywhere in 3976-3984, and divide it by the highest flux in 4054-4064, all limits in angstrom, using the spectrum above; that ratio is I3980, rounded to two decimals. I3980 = 0.75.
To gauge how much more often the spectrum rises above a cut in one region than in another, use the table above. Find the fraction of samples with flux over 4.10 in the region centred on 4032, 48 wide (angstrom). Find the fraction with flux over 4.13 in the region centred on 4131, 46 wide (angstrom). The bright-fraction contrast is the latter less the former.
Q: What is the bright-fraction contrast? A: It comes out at -0.3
